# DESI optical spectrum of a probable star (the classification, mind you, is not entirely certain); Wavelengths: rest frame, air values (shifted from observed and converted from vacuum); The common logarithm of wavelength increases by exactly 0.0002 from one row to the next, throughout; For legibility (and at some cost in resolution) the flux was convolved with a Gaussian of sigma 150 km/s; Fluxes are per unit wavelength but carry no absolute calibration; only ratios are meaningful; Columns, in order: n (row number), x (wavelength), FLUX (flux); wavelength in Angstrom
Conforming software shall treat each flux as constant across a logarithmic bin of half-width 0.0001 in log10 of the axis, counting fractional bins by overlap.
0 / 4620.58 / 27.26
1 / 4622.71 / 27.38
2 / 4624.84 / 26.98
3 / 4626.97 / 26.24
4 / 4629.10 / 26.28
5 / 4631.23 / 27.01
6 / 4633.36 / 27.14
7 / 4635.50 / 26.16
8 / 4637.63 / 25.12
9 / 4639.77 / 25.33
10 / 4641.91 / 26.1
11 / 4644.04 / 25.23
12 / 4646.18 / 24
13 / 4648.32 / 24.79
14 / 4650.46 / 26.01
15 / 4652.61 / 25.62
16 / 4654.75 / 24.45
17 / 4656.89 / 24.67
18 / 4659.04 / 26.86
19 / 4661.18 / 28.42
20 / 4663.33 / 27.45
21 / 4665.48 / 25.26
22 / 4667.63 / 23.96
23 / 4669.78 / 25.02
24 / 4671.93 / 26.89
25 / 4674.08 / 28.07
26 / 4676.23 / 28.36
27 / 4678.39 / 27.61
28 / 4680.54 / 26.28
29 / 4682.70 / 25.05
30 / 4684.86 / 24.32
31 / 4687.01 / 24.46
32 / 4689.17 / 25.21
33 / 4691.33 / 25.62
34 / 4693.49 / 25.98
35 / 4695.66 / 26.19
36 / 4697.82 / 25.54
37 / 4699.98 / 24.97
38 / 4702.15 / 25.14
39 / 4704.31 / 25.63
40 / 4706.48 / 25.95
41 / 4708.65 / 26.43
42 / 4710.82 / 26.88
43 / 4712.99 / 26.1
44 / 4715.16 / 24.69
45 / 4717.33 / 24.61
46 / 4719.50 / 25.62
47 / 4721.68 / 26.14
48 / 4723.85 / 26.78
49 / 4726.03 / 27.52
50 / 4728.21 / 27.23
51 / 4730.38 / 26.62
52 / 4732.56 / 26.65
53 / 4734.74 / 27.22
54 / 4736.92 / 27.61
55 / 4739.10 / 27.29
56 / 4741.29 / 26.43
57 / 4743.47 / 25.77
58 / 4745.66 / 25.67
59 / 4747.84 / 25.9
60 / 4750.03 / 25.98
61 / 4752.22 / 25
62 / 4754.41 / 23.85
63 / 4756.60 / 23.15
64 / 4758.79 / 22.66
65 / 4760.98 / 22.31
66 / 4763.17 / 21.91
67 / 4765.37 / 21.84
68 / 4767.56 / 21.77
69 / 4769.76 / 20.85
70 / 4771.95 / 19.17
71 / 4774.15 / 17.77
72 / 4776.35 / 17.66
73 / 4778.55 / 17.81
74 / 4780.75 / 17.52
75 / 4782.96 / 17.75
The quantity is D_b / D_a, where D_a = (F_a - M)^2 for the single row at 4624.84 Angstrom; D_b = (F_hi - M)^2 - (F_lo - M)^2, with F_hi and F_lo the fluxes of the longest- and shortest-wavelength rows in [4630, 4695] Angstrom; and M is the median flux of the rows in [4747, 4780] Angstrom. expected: -0.37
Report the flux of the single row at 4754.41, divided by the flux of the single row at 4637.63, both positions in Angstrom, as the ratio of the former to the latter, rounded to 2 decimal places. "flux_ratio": 0.95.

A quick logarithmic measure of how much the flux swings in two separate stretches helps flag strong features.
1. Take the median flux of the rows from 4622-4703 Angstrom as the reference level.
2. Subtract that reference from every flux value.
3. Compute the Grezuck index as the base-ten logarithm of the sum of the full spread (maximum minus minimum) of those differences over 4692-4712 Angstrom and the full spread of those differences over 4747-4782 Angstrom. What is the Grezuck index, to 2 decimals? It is 1.02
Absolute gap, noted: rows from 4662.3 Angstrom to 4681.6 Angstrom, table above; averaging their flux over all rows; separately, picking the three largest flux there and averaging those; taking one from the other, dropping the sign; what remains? 1.47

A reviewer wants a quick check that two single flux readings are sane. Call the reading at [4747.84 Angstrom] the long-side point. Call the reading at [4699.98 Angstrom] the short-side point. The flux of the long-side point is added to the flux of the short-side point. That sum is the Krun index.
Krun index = 50.9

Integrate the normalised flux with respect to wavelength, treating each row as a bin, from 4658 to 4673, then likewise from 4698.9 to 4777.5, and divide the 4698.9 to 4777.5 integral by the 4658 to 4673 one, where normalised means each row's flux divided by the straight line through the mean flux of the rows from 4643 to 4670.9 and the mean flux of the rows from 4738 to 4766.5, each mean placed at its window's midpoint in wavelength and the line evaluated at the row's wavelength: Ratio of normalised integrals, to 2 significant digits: 5.1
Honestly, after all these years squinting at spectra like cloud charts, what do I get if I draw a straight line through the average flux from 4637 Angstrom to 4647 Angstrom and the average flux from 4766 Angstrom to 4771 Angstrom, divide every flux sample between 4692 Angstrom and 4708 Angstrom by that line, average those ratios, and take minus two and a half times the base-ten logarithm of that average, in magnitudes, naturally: -0.10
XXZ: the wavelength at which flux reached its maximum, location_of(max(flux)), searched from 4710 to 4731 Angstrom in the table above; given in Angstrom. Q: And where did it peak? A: 4726.03 Angstrom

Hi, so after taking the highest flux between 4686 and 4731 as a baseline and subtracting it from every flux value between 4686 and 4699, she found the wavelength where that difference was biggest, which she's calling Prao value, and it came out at 4695.66 Angstrom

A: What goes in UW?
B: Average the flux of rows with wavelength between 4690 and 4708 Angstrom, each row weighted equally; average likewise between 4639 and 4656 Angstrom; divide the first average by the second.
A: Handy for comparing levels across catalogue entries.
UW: 1.02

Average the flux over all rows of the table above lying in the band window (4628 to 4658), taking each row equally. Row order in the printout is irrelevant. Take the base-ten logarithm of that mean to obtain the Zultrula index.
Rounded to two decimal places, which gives 1.41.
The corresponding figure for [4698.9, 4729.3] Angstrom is 1.41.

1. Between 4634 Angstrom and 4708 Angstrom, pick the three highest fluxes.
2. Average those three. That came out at 28.3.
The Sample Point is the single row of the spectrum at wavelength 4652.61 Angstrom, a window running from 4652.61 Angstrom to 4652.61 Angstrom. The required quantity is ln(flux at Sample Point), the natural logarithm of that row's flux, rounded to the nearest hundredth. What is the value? 3.24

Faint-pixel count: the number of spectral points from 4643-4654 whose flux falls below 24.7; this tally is 1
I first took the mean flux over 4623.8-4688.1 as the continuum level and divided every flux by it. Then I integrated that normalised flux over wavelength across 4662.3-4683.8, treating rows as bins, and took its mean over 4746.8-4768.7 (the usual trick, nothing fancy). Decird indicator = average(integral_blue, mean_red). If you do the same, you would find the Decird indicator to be 11.4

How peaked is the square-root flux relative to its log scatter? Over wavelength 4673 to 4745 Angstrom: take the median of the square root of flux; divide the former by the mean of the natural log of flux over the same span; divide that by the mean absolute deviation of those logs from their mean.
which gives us 47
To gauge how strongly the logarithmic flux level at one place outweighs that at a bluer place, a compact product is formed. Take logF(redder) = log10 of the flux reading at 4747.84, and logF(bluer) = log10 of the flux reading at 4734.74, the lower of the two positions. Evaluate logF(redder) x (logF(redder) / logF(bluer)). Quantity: 1.39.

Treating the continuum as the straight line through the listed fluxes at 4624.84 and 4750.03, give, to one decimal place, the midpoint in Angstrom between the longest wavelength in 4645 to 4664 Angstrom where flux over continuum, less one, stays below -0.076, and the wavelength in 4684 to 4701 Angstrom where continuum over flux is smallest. 4676.3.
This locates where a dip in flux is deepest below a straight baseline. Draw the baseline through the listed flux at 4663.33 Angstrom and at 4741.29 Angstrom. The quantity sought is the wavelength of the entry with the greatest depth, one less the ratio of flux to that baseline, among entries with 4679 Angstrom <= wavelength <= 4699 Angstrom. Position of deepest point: 4684.86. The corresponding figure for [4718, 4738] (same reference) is 4719.50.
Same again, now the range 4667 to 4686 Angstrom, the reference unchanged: 4667.63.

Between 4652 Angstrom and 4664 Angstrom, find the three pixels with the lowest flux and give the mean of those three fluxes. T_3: 24.9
